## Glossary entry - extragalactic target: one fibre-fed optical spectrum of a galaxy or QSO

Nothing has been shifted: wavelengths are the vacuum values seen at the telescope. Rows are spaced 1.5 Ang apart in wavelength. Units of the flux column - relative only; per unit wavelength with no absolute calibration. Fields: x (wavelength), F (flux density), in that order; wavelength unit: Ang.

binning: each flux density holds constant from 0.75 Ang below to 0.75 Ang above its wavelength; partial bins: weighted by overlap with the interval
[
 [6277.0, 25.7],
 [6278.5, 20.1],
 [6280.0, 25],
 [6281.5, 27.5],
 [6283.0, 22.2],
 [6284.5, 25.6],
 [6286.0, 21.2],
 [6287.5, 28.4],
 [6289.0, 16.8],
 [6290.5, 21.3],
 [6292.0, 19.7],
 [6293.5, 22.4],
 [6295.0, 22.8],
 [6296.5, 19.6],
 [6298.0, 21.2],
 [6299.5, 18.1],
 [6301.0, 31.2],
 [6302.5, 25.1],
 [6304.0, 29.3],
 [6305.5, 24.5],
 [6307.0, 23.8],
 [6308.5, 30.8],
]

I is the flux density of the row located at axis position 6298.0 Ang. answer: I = 21.2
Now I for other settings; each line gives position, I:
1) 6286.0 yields 21.2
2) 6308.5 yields 30.8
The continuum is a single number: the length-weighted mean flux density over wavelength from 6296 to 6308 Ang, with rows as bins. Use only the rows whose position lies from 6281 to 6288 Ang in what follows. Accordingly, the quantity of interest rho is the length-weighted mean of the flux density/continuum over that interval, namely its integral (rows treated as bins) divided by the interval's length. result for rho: 1.02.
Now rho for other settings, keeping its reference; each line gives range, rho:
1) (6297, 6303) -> 0.97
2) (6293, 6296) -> 0.92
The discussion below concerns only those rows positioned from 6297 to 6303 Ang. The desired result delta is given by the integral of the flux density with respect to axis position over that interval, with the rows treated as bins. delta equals 142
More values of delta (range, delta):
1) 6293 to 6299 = 128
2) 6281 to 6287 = 145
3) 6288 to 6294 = 122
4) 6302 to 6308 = 155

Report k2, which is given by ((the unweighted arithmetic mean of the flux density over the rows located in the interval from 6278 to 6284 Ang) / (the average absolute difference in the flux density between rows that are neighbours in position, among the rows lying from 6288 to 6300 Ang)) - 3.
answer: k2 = 6.7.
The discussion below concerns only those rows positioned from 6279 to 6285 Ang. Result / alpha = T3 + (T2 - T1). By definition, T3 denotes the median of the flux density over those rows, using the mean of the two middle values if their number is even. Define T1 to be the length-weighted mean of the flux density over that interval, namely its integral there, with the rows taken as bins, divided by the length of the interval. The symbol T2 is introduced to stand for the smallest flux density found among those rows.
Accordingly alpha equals 23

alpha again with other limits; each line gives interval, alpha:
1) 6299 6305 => 19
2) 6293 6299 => 20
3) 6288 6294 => 17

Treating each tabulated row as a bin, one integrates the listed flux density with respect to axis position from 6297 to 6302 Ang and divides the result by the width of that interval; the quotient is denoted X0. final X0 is 23.4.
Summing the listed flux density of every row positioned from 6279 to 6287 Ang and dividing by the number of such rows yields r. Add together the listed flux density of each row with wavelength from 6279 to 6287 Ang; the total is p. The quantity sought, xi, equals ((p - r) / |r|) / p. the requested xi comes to 0.033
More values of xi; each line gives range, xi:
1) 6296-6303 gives 0.035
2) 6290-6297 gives 0.038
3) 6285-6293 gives 0.037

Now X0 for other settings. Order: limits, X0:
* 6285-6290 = 22.3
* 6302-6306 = 26.5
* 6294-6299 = 21.1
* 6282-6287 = 23.5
